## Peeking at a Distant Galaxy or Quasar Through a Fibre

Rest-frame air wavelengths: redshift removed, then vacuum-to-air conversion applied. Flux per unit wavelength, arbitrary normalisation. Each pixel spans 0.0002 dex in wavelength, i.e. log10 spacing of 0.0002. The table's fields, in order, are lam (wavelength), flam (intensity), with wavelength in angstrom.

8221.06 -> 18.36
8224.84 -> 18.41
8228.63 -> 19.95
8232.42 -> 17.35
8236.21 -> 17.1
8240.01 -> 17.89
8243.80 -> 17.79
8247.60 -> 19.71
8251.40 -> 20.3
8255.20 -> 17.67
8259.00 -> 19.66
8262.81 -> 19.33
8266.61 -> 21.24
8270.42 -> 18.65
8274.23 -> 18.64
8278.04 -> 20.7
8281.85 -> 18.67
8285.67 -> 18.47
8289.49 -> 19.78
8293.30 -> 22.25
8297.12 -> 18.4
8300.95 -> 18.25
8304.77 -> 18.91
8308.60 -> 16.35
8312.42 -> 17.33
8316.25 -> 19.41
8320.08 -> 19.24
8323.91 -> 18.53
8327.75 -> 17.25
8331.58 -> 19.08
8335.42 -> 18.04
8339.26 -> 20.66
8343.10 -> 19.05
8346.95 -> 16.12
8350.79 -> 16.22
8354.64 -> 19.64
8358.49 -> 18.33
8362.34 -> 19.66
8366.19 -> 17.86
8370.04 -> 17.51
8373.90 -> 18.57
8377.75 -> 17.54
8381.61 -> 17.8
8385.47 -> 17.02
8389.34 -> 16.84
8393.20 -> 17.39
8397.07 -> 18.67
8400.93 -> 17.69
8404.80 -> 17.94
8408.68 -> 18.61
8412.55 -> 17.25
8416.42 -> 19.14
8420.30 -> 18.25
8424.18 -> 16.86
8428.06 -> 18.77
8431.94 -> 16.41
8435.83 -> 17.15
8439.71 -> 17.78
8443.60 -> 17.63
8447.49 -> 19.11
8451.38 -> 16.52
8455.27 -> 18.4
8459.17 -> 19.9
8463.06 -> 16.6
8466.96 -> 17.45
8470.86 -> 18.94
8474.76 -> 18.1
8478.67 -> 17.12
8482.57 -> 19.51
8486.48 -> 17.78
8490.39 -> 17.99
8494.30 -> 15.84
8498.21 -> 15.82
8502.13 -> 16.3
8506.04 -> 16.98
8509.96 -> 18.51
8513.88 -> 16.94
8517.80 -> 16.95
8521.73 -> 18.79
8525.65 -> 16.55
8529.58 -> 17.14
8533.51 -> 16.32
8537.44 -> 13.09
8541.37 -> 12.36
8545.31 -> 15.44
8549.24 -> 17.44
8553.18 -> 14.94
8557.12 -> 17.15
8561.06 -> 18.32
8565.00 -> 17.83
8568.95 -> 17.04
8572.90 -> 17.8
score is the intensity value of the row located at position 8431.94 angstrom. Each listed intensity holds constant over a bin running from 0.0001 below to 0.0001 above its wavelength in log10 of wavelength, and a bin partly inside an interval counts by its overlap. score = 16.41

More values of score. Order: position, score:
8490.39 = 17.99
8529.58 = 17.14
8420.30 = 18.25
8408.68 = 18.61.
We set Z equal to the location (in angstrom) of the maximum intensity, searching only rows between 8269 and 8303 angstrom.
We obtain 8293.30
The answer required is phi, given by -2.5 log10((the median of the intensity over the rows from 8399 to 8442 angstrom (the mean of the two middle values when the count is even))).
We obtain -3.12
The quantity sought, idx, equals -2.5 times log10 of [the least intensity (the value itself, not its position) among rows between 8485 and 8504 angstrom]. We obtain -3.00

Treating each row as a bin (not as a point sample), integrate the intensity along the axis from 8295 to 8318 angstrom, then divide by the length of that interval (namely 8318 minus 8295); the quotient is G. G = 18.1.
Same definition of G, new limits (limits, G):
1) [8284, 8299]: 19.8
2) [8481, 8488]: 18.6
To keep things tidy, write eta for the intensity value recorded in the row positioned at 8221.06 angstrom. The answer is 18.36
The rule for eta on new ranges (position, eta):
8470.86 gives 18.94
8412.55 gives 17.25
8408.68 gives 18.61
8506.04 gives 16.98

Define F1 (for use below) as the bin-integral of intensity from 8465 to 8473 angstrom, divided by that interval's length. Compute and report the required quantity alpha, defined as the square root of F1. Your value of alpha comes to 4.27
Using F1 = 18.19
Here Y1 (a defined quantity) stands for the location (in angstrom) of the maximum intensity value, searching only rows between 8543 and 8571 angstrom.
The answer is 8561.06 angstrom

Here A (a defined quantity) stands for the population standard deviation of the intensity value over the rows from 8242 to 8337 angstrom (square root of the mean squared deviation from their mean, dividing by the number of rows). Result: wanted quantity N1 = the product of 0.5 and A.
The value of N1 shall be 0.64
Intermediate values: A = 1.28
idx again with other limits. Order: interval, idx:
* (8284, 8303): -3.15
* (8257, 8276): -3.18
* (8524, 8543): -2.73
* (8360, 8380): -3.11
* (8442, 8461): -3.05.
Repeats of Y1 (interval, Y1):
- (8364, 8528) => 8459.17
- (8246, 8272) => 8266.61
